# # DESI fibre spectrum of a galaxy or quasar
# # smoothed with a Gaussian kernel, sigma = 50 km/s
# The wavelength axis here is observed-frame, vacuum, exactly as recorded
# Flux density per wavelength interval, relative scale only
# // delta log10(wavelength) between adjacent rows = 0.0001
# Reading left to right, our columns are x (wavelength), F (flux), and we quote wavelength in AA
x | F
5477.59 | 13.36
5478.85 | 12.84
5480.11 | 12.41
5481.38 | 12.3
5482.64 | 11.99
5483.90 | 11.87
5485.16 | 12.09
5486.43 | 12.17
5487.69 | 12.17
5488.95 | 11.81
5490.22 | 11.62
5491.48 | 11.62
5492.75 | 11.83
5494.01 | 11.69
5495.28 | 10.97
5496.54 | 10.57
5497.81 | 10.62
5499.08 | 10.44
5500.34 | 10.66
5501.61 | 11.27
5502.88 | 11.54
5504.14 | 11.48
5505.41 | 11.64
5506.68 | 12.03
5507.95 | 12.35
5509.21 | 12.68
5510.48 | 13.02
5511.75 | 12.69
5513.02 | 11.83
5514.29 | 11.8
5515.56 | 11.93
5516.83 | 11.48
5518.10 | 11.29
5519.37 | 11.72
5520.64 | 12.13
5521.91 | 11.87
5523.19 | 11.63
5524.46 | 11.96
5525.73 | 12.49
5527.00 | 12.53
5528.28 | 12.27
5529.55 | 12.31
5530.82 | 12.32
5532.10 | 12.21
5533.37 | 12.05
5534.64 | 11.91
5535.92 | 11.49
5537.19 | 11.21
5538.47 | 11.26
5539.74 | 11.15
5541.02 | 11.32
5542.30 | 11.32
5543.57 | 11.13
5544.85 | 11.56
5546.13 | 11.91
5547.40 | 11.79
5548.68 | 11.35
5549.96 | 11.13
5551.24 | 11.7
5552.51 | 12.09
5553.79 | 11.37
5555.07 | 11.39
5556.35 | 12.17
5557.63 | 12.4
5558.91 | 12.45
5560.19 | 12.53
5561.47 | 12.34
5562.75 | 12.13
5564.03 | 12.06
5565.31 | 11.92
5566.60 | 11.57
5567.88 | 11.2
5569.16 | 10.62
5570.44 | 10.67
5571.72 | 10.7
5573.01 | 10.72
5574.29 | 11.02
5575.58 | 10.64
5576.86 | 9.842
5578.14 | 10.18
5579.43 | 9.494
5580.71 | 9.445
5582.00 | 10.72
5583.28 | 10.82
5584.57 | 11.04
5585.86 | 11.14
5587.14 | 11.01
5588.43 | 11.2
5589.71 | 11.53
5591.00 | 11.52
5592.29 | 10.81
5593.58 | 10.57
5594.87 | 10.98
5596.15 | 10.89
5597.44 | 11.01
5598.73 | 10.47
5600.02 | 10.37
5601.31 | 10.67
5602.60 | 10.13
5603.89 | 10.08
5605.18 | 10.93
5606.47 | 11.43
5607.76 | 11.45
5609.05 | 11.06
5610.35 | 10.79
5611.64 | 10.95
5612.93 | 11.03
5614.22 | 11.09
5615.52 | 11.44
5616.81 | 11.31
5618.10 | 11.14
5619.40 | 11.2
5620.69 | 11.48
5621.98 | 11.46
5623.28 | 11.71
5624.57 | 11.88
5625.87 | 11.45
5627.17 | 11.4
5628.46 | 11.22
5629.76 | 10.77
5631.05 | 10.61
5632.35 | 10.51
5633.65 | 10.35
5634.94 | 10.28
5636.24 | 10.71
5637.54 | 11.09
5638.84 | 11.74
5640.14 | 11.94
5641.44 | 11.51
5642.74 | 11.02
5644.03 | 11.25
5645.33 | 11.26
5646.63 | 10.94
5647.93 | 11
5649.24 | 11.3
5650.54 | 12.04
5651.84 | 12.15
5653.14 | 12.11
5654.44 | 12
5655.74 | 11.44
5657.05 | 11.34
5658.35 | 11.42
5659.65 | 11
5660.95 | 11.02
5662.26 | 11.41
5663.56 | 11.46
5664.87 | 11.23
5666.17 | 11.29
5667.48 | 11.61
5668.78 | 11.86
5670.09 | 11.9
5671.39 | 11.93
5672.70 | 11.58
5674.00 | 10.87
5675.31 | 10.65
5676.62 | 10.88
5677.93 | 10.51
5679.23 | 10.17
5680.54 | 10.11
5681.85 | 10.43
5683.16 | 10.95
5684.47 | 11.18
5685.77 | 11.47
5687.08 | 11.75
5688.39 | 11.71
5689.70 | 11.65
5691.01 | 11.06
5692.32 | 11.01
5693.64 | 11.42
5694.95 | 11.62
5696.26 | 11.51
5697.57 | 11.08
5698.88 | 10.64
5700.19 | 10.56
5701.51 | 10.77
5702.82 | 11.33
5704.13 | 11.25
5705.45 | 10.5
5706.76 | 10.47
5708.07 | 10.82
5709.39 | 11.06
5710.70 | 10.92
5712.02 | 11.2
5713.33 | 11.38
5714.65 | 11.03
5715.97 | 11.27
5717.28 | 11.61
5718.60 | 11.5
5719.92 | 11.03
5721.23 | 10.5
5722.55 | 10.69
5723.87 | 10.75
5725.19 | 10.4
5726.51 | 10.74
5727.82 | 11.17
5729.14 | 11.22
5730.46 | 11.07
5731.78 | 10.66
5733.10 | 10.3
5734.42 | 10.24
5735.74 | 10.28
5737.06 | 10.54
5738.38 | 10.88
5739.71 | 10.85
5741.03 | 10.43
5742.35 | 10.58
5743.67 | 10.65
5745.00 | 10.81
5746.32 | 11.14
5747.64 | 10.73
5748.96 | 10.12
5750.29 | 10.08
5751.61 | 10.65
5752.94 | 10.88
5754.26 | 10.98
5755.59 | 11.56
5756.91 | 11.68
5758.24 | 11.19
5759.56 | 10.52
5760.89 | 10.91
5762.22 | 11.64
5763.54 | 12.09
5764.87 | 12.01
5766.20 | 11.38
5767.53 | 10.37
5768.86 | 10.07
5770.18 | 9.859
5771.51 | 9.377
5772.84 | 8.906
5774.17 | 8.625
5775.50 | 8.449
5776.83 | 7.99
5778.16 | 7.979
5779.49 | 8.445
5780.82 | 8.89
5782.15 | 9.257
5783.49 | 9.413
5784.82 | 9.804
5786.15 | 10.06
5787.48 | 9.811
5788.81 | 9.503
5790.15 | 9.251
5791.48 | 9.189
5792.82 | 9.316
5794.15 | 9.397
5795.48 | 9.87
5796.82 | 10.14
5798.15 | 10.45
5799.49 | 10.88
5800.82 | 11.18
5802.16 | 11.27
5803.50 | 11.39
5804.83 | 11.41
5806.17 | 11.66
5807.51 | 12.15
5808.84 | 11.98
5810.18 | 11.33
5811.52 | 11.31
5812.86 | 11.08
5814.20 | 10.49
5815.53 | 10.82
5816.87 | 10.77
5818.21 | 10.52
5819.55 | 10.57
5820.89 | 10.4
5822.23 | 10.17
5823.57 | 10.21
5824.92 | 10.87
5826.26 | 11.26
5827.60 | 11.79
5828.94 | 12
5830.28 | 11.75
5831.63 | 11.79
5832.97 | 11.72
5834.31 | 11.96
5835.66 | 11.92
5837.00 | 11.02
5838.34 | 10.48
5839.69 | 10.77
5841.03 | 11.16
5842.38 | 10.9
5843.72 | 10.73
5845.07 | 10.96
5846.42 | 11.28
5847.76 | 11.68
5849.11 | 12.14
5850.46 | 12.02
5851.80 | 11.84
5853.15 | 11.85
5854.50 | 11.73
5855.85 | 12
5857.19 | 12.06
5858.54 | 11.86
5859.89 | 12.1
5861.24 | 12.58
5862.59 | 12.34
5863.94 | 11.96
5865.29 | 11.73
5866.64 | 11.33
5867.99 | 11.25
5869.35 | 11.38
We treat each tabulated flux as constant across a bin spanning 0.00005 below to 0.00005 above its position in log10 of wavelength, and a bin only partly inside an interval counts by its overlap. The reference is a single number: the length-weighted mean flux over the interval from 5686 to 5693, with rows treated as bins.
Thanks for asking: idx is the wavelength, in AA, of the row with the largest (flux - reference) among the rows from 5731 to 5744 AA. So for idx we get 5738.38 AA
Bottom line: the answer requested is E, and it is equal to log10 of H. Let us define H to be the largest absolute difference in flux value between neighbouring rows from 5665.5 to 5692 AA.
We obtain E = -0.15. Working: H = 0.71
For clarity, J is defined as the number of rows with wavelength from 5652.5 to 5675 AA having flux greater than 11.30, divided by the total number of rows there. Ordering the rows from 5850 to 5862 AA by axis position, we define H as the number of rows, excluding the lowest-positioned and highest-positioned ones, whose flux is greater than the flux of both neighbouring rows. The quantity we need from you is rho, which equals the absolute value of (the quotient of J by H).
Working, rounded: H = 2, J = 0.7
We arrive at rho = 0.35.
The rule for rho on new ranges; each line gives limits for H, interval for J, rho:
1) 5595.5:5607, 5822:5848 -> 0.20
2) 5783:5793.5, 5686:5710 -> 0.39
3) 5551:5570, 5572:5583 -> 0.00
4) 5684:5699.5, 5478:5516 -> 0.40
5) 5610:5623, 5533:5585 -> 0.27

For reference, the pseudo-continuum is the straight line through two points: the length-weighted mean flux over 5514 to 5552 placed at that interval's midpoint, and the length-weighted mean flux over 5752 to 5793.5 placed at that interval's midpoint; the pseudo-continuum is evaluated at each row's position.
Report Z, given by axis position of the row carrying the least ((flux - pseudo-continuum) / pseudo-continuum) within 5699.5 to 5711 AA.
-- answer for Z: 5706.76 AA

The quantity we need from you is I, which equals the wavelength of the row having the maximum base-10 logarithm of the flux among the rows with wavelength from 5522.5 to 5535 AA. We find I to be 5527.00 AA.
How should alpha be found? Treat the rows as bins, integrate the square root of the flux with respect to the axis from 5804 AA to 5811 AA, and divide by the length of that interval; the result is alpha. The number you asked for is 3.42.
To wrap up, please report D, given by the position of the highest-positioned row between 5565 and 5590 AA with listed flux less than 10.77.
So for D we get 5582.00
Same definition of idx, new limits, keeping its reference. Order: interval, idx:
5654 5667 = 5654.44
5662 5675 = 5671.39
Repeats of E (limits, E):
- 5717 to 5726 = -0.28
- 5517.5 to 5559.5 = -0.11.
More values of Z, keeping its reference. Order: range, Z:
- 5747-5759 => 5750.29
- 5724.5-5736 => 5734.42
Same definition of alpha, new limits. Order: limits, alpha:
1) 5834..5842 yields 3.34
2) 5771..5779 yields 2.92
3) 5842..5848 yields 3.33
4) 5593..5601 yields 3.27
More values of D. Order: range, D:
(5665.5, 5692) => 5681.85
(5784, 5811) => 5798.15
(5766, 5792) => 5791.48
